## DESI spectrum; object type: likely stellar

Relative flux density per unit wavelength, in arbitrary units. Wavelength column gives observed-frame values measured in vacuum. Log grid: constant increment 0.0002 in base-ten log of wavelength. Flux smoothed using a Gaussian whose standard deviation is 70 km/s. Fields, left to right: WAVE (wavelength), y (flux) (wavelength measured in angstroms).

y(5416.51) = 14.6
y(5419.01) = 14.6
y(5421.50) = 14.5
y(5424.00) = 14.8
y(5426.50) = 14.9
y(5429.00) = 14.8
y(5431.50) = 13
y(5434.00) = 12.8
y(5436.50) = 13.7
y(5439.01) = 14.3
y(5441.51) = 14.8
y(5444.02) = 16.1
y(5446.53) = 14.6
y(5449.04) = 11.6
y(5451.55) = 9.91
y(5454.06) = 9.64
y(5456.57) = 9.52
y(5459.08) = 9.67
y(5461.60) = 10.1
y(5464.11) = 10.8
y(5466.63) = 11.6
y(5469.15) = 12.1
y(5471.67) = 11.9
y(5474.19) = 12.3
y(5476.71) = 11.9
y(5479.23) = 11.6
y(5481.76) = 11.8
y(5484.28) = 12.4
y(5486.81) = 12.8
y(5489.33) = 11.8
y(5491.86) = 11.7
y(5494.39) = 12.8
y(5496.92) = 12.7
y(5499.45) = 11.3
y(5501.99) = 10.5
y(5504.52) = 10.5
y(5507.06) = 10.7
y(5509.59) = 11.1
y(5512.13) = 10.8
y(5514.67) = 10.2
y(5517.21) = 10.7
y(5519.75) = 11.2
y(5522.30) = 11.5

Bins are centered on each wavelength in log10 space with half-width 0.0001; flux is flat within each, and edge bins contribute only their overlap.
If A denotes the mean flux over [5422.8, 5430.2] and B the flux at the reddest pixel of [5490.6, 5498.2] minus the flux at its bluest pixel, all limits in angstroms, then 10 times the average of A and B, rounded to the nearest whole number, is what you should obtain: 79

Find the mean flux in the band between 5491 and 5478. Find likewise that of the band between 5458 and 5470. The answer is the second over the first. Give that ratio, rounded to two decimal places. 0.90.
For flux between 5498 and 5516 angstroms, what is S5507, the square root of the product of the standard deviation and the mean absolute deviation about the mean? 0.3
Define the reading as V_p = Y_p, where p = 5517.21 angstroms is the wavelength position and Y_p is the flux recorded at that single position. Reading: 10.7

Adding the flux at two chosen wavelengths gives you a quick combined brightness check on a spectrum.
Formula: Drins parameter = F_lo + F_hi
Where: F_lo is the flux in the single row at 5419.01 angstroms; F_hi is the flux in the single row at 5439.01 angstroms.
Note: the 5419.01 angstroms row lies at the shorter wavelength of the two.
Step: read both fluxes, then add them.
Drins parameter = 28.9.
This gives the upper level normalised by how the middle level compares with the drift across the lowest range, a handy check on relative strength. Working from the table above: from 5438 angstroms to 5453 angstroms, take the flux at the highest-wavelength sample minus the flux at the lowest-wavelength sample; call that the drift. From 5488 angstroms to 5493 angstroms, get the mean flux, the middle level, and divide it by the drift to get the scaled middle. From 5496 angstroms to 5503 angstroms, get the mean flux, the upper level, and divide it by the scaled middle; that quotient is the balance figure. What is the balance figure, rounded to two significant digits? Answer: -4.3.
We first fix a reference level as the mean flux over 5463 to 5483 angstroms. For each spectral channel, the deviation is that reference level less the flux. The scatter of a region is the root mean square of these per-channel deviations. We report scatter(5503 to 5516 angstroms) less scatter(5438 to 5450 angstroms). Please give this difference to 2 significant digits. -1.8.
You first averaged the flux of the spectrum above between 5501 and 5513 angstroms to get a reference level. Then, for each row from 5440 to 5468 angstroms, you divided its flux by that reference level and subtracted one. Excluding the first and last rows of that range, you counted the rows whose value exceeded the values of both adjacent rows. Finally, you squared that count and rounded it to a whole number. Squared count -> 1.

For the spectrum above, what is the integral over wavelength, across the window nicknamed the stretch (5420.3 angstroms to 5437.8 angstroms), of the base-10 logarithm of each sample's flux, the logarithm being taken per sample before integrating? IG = 20.1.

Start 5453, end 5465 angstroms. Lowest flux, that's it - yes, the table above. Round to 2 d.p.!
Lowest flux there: 9.52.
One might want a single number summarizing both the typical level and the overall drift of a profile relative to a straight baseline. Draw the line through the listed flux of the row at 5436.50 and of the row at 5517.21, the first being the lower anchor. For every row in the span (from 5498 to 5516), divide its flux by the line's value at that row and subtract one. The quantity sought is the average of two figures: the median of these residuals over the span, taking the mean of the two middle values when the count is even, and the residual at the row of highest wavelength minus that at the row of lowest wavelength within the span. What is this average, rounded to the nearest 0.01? -0.04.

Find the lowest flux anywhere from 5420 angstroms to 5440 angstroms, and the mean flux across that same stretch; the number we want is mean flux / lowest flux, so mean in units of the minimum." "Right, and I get 1.10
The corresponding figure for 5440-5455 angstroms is 1.33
